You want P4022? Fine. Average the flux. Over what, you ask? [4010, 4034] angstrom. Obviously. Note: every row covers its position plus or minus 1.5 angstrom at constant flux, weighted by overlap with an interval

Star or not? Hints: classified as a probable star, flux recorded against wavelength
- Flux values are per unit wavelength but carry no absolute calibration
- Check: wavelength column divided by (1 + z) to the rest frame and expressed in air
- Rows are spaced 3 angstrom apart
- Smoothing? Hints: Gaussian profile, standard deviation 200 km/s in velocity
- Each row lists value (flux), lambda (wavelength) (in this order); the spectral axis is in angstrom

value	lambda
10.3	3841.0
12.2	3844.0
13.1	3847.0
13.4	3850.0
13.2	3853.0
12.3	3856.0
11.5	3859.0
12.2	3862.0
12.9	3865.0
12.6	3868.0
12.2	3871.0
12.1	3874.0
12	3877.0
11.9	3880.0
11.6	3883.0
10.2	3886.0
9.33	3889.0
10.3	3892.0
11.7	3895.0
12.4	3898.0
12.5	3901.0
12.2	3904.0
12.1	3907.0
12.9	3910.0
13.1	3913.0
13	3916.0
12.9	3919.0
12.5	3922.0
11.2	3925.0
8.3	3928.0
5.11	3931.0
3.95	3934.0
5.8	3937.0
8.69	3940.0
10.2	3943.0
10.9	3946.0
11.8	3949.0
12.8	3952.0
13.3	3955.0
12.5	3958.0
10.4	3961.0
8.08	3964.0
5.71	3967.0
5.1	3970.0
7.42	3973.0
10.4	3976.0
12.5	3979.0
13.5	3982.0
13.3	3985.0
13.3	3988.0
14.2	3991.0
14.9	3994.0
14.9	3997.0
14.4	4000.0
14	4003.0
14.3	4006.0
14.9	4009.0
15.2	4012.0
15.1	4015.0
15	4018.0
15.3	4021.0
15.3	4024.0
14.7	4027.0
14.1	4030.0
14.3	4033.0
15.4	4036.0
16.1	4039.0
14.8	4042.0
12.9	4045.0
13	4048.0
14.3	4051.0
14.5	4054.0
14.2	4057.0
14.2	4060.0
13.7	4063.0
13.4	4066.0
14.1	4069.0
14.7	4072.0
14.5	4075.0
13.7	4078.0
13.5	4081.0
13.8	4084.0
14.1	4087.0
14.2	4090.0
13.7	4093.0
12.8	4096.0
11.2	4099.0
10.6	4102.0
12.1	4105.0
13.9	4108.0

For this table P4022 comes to 15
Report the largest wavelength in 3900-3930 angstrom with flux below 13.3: 3928.0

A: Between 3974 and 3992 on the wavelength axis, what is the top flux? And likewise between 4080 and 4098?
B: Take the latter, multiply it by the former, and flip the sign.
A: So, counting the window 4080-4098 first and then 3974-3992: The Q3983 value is -202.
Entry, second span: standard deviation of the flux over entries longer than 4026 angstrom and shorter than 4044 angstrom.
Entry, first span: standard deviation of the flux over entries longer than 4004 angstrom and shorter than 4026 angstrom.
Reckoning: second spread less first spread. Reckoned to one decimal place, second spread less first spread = 0.4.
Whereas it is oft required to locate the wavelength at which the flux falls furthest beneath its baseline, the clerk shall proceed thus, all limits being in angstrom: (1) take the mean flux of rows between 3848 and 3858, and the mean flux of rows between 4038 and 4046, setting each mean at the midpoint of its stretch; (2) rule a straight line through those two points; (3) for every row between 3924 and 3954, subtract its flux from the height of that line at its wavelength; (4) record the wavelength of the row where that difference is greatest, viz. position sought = 3934.0 angstrom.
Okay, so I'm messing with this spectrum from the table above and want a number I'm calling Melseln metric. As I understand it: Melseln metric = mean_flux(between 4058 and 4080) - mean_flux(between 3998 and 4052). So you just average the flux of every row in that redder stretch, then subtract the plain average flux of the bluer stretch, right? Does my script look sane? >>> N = -0.6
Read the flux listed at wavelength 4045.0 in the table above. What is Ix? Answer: 12.9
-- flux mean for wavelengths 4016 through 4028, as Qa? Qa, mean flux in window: 15.1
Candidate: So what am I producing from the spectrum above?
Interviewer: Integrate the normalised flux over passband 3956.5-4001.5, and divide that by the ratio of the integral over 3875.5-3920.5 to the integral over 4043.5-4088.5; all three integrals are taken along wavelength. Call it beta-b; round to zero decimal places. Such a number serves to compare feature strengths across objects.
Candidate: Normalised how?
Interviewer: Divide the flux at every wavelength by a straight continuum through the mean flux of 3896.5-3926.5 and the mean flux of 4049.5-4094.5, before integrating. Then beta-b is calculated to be 40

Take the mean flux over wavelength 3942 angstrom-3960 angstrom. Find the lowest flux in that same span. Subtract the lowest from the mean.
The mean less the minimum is 1.72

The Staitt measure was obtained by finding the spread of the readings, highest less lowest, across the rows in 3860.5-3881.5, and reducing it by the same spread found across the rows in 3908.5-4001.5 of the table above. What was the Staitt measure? -10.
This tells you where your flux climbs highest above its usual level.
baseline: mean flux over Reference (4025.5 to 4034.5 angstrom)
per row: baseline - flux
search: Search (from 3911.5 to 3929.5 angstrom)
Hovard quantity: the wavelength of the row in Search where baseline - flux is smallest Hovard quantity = 3913.0 angstrom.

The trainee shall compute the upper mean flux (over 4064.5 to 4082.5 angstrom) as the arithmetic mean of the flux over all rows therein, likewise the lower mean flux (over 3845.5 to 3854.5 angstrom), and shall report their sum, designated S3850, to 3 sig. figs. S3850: 27.2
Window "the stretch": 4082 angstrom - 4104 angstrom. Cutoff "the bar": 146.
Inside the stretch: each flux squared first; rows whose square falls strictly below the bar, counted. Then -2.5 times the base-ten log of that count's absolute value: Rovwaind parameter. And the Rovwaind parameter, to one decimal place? -0.8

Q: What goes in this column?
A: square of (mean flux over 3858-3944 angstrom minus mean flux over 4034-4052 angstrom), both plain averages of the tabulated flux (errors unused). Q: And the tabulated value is 12.1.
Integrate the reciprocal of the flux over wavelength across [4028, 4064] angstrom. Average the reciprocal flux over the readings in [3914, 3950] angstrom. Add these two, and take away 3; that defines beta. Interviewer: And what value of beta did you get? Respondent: -0.35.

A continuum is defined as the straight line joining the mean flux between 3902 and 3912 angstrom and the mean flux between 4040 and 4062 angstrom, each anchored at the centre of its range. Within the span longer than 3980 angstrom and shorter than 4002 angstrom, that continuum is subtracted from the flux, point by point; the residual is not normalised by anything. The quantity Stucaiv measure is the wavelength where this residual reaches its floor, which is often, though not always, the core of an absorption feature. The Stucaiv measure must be 3988.0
